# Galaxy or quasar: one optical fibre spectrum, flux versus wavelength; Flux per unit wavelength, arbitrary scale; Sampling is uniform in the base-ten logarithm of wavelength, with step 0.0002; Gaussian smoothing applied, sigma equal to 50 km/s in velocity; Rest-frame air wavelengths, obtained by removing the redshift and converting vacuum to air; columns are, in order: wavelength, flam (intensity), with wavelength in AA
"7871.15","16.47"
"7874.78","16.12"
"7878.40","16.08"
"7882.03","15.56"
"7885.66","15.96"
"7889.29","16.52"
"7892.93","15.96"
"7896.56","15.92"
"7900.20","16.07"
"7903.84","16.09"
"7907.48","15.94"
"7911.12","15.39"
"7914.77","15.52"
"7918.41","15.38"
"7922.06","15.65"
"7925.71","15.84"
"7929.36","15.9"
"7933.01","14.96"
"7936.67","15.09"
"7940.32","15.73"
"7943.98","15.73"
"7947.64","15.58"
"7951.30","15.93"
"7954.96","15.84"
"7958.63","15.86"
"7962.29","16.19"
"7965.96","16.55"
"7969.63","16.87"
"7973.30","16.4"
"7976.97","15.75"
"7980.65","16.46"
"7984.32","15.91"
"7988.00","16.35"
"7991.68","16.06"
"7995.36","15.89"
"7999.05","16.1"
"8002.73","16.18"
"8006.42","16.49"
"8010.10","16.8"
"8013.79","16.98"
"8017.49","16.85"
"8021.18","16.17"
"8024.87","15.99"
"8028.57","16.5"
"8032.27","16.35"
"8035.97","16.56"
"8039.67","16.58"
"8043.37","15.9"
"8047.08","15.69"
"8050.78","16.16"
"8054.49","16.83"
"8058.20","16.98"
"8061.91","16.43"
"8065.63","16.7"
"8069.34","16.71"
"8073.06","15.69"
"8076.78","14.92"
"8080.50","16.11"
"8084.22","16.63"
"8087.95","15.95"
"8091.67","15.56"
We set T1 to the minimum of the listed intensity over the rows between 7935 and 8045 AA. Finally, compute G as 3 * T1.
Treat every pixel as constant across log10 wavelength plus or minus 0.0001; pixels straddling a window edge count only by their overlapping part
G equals 45.3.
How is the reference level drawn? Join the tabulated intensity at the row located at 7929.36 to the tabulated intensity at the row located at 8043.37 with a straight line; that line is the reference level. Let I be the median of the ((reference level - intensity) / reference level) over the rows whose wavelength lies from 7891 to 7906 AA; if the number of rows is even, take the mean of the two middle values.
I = -0.007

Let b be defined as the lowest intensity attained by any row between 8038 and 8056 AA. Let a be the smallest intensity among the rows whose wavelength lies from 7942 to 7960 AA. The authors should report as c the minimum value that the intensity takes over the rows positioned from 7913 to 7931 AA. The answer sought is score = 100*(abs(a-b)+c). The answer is 1549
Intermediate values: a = 15.58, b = 15.69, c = 15.38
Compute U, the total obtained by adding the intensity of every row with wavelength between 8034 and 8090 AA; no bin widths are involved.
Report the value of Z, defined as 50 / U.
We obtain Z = 0.205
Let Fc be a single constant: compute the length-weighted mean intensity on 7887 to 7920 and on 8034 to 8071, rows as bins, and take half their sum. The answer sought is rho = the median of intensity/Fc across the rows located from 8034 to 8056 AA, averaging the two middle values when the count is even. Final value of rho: 1.01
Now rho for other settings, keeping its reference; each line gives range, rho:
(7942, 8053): 1.00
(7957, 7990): 1.01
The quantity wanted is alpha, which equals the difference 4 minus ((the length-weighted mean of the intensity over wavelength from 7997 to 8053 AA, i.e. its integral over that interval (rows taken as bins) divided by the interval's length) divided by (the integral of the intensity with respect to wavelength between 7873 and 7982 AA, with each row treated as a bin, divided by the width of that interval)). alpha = 2.97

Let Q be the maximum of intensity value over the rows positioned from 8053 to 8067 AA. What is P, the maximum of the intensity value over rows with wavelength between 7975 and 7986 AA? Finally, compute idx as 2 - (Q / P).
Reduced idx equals 0.97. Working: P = 16.46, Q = 16.98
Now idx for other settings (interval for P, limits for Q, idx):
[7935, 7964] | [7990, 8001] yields 1.01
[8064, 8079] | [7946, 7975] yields 0.99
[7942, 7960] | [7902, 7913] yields 0.99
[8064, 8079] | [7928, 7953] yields 1.05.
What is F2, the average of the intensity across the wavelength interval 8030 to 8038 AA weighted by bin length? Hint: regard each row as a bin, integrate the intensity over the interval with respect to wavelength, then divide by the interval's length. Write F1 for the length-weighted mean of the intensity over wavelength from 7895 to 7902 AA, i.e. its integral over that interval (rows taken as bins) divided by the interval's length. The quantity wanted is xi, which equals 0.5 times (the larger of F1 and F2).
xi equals 8.23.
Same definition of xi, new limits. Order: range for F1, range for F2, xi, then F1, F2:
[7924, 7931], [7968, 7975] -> 8.32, 15.9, 16.6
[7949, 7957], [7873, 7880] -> 8.06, 15.9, 16.1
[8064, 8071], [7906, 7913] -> 8.36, 16.7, 15.6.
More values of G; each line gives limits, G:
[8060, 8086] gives 44.8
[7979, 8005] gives 47.7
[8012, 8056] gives 47.1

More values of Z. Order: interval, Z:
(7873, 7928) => 0.210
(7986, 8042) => 0.203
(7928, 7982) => 0.209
